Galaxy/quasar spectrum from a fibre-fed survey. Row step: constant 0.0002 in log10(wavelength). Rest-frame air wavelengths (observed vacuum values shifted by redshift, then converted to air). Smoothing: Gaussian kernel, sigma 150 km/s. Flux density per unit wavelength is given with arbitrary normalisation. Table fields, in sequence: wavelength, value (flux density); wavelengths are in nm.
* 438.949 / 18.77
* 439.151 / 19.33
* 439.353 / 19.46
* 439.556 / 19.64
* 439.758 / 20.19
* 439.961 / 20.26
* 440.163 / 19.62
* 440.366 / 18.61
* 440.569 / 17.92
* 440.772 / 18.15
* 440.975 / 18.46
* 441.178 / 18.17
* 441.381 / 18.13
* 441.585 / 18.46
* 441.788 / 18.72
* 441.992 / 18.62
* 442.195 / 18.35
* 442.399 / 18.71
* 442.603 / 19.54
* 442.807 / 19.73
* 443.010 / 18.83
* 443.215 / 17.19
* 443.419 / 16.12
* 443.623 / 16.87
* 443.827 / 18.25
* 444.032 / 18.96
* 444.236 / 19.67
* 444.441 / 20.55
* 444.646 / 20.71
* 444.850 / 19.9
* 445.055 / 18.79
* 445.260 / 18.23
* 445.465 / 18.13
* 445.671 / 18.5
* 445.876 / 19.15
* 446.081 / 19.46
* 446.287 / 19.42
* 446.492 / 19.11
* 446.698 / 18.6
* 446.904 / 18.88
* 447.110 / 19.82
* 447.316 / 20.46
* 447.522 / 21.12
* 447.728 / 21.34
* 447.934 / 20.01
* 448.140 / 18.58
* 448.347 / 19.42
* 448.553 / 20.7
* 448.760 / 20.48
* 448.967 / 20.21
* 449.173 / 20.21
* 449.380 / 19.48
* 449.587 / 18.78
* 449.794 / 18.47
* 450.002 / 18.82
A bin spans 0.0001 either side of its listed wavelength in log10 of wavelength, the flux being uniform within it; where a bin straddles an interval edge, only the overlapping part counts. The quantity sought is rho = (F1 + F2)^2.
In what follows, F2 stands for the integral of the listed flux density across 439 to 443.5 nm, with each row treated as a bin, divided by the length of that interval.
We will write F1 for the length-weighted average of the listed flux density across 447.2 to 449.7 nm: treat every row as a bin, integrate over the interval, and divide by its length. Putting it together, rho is 1506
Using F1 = 20.06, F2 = 18.7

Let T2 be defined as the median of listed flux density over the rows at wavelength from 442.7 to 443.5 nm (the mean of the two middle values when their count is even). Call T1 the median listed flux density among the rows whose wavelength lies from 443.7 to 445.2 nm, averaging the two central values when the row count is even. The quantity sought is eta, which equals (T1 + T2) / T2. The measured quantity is 2.09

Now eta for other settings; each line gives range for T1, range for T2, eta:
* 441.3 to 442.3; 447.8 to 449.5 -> 1.92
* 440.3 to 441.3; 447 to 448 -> 1.89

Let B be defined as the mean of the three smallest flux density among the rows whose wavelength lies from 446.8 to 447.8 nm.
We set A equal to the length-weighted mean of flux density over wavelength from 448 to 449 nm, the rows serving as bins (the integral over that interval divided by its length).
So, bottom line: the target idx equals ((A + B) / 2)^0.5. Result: 4.45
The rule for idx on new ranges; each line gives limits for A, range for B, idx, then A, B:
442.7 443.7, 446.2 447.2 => 4.28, 17.8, 18.9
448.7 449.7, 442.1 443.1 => 4.38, 19.8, 18.6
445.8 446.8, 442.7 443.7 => 4.24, 19.2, 16.7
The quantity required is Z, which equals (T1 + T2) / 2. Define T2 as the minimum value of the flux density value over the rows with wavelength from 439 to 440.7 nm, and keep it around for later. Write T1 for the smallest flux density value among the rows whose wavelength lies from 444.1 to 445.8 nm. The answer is 18.0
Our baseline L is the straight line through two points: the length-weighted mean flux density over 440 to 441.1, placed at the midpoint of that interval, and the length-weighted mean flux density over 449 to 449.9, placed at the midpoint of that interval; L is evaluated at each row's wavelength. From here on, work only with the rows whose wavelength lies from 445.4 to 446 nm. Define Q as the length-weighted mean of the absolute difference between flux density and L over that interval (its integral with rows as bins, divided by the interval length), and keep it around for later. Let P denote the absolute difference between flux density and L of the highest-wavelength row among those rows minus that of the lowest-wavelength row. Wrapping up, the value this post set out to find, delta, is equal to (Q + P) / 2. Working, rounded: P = -0.8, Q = 0.5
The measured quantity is -0.1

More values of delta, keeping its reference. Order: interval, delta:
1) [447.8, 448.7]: 0.7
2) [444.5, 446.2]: -0.3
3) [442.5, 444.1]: 0.2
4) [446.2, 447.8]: 1.3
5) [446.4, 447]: 0.2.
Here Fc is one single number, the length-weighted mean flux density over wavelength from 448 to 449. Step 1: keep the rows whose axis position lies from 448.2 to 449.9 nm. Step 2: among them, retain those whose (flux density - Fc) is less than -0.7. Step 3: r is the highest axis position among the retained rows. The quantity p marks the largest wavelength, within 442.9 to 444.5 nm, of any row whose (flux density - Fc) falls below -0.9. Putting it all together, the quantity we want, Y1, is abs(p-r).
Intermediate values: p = 443.827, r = 449.794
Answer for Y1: 5.97 nm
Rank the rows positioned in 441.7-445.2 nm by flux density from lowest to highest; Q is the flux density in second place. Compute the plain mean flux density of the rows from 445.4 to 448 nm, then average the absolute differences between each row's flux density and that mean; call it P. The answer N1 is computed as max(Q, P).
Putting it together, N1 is 16.87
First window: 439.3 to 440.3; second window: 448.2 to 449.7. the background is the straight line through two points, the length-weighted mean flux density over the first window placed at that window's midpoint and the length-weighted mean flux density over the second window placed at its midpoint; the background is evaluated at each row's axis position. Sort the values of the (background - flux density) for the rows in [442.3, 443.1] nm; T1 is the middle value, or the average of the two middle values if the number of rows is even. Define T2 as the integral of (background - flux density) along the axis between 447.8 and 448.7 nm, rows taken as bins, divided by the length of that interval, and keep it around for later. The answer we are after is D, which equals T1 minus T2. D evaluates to 0.6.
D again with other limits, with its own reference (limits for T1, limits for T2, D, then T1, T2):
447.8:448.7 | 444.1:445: 0.4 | 0.13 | -0.3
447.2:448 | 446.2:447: -1.8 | -0.95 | 0.8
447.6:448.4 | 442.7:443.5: -1.7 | 0.13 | 1.8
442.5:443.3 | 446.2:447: -0.2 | 0.64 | 0.8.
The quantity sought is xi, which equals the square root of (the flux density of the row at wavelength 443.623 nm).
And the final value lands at 4.1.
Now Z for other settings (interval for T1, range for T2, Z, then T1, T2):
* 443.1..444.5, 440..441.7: 17.0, 16.12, 17.92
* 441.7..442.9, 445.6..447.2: 18.4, 18.35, 18.5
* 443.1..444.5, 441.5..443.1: 17.2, 16.12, 18.35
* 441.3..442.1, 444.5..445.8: 18.1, 18.13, 18.13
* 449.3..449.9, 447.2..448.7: 18.5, 18.47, 18.58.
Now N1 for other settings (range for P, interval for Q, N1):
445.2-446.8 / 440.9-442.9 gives 18.17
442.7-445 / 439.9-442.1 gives 18.13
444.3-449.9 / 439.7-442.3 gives 18.13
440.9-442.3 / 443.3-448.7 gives 16.87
